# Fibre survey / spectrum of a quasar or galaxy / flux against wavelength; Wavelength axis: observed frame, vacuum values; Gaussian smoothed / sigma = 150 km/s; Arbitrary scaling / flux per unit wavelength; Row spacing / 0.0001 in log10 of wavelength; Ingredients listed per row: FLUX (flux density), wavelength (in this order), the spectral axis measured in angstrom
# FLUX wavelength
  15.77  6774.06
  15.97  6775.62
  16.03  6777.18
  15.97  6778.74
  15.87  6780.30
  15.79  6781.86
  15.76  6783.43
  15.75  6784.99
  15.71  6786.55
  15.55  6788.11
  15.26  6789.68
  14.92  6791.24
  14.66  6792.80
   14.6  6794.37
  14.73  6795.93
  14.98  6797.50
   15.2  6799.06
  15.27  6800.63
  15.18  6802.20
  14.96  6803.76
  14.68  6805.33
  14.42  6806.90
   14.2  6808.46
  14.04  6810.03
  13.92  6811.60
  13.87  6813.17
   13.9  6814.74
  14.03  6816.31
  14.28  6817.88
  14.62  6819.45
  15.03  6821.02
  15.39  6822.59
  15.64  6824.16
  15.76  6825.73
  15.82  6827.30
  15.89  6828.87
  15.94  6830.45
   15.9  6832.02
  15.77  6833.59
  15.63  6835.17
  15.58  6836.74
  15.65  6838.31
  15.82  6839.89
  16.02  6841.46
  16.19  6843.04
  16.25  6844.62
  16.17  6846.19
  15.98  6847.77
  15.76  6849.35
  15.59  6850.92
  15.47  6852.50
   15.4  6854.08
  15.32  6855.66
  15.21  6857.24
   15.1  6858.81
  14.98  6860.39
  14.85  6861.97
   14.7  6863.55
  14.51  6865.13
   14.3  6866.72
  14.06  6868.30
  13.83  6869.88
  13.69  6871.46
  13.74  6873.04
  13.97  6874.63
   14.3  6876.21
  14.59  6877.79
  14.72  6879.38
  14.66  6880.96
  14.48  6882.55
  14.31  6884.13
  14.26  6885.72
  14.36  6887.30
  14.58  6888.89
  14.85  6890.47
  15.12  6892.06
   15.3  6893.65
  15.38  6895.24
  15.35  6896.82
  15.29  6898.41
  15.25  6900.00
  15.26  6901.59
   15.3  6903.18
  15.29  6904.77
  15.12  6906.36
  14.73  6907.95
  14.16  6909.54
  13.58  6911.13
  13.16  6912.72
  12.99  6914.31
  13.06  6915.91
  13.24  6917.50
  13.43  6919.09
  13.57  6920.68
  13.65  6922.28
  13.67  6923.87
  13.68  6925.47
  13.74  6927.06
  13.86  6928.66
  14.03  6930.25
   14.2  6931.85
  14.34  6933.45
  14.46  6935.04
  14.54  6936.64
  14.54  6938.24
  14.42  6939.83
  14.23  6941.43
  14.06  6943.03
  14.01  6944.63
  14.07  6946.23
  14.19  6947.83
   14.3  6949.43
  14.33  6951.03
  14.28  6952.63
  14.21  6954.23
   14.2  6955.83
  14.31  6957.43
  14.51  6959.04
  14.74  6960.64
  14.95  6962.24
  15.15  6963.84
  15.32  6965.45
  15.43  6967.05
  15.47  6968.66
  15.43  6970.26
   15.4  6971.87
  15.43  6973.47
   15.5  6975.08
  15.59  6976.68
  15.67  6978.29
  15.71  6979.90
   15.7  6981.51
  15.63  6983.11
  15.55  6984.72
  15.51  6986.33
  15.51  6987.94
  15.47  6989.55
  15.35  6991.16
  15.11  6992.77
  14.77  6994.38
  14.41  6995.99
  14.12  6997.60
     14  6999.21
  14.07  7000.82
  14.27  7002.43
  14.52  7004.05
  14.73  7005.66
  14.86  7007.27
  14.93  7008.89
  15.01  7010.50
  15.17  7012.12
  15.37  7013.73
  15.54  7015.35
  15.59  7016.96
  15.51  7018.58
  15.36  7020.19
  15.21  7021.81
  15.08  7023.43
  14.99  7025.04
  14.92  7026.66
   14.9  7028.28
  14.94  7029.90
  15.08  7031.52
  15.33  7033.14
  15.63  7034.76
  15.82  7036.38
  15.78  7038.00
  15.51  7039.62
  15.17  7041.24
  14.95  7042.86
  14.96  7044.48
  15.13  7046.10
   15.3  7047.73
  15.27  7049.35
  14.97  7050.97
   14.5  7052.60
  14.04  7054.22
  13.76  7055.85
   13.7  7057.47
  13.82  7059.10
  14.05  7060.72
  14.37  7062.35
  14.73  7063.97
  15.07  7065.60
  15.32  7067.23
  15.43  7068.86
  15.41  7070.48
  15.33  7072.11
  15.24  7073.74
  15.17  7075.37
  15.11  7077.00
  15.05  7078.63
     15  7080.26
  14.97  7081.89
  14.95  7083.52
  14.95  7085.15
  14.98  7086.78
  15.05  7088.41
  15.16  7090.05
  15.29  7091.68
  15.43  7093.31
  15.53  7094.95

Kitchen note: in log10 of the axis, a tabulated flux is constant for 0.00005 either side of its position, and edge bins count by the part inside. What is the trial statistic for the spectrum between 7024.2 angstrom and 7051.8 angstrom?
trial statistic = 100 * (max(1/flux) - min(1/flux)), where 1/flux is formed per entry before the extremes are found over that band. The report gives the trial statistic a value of 0.39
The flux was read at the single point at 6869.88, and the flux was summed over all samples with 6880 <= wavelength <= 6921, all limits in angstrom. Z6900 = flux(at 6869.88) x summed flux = 5201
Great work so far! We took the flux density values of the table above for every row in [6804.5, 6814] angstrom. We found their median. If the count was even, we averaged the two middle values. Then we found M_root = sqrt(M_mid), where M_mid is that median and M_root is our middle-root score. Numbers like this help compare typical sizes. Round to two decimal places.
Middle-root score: 3.76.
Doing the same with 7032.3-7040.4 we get 3.95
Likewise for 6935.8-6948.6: 3.77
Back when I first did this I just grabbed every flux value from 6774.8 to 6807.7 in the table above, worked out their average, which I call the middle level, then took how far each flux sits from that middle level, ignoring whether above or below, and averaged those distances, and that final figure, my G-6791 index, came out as 0.45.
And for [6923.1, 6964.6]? 0.26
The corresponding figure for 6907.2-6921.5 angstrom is 0.41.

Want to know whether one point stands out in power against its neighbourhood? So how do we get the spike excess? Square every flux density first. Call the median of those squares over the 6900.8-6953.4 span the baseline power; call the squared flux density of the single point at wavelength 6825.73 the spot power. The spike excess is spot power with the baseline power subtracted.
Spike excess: 48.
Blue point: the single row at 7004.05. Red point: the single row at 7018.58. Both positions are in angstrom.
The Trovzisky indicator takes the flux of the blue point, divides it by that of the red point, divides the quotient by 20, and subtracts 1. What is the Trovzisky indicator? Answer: -0.953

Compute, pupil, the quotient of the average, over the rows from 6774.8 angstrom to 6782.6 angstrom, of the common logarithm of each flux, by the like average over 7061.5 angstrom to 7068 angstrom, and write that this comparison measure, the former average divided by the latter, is 1.03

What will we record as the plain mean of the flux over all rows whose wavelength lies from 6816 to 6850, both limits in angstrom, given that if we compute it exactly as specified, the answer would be 15.6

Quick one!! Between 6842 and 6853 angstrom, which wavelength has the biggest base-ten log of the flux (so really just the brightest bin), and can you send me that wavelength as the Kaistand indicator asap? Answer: 6844.62 angstrom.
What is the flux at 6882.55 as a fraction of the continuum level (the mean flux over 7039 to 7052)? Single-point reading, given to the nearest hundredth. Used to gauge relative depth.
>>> 0.96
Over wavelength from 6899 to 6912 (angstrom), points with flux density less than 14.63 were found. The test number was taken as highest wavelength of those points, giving 6911.13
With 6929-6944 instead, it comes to 6943.03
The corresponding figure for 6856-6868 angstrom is 6866.72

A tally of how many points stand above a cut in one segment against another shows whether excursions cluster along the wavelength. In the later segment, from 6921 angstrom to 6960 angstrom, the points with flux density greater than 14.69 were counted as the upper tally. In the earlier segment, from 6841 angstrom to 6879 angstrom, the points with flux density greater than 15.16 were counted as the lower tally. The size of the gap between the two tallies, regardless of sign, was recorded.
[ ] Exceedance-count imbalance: 11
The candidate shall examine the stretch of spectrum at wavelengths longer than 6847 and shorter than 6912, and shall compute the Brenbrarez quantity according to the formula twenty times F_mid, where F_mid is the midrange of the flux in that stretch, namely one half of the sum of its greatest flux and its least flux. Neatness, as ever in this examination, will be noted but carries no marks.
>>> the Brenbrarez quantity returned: 296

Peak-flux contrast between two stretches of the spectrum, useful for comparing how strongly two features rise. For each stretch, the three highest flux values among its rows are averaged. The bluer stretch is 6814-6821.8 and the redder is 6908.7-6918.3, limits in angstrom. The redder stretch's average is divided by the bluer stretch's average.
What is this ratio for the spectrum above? 0.933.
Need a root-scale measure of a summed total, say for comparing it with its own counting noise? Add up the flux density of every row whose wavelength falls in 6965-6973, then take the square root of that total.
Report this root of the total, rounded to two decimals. 8.78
